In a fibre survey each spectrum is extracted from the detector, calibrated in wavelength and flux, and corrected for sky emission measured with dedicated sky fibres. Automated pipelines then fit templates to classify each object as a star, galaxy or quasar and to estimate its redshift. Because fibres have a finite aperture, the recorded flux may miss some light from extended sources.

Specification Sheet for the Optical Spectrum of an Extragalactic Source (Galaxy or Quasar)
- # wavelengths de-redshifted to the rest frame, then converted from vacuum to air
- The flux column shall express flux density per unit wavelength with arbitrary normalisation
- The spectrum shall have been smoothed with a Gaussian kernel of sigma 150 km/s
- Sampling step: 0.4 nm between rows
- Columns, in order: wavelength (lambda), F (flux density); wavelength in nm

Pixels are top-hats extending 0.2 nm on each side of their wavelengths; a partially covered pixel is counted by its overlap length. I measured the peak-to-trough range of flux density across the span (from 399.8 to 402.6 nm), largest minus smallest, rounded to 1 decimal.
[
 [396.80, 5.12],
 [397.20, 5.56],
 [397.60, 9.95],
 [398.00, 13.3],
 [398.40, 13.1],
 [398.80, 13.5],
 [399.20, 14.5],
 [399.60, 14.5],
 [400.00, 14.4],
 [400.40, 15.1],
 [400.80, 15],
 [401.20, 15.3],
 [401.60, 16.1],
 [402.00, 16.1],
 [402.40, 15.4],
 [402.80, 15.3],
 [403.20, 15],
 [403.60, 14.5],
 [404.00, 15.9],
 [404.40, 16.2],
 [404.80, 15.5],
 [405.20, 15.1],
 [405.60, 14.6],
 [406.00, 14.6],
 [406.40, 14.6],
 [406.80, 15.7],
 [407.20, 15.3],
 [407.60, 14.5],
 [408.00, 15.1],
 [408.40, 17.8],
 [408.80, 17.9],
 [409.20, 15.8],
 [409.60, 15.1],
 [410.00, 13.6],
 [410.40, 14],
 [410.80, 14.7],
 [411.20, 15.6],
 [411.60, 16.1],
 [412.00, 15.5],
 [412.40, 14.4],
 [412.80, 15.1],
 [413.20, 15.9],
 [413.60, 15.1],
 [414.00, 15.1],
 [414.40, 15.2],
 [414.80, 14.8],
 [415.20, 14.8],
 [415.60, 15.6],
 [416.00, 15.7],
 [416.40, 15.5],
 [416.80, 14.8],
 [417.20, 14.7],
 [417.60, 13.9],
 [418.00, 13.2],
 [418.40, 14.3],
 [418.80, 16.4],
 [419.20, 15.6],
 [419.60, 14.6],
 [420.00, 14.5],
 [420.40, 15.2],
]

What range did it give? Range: 1.7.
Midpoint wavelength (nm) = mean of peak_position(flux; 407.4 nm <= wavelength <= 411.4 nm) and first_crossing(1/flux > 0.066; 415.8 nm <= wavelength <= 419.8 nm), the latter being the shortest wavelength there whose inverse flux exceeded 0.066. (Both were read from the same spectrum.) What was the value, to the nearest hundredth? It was 412.80 nm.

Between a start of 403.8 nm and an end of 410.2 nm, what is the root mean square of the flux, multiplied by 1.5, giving 23.2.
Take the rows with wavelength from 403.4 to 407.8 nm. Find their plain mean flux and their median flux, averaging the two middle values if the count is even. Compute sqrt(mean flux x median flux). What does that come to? 15.1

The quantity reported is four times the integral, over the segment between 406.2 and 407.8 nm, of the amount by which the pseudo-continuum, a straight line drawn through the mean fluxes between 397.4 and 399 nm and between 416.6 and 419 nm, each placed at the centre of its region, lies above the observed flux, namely -10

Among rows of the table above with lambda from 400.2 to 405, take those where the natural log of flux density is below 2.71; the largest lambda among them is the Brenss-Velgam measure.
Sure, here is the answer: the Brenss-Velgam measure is 403.60 nm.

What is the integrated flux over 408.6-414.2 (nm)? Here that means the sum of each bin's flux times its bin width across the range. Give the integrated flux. 85.56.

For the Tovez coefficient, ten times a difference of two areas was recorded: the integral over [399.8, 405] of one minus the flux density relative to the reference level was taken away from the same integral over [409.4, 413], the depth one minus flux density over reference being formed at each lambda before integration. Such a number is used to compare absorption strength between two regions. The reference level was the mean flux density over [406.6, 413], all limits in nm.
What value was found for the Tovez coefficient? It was 1.1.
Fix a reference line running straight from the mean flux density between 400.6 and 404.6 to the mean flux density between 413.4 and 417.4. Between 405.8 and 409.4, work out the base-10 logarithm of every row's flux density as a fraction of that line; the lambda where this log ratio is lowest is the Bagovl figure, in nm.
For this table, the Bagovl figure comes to 407.60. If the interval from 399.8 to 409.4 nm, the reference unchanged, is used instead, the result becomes 400.00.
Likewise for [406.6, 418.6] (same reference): 418.00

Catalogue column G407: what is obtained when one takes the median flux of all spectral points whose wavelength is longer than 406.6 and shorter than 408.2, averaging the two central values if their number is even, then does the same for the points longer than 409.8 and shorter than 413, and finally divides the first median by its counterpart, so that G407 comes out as 1.02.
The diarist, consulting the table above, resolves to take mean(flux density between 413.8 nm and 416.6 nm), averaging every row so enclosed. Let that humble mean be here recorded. 15.2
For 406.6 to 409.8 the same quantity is 15.9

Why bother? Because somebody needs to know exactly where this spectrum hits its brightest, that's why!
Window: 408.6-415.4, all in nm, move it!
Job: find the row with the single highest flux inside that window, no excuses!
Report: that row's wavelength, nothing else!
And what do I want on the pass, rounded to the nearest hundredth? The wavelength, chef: 408.80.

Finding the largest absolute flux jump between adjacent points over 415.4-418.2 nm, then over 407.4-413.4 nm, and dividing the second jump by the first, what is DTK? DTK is 3.4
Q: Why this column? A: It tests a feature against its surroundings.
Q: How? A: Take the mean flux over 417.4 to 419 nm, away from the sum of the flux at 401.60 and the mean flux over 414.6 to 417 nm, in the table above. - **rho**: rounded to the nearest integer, 17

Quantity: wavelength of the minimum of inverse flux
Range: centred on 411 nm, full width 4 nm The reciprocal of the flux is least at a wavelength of 411.60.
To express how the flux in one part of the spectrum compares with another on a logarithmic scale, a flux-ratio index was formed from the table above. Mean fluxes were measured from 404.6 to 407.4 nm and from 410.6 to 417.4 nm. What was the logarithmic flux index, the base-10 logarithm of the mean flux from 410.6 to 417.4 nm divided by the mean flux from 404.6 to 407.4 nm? 0.004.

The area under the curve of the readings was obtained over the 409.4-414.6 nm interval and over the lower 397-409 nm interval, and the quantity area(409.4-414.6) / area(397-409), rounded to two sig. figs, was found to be 0.44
